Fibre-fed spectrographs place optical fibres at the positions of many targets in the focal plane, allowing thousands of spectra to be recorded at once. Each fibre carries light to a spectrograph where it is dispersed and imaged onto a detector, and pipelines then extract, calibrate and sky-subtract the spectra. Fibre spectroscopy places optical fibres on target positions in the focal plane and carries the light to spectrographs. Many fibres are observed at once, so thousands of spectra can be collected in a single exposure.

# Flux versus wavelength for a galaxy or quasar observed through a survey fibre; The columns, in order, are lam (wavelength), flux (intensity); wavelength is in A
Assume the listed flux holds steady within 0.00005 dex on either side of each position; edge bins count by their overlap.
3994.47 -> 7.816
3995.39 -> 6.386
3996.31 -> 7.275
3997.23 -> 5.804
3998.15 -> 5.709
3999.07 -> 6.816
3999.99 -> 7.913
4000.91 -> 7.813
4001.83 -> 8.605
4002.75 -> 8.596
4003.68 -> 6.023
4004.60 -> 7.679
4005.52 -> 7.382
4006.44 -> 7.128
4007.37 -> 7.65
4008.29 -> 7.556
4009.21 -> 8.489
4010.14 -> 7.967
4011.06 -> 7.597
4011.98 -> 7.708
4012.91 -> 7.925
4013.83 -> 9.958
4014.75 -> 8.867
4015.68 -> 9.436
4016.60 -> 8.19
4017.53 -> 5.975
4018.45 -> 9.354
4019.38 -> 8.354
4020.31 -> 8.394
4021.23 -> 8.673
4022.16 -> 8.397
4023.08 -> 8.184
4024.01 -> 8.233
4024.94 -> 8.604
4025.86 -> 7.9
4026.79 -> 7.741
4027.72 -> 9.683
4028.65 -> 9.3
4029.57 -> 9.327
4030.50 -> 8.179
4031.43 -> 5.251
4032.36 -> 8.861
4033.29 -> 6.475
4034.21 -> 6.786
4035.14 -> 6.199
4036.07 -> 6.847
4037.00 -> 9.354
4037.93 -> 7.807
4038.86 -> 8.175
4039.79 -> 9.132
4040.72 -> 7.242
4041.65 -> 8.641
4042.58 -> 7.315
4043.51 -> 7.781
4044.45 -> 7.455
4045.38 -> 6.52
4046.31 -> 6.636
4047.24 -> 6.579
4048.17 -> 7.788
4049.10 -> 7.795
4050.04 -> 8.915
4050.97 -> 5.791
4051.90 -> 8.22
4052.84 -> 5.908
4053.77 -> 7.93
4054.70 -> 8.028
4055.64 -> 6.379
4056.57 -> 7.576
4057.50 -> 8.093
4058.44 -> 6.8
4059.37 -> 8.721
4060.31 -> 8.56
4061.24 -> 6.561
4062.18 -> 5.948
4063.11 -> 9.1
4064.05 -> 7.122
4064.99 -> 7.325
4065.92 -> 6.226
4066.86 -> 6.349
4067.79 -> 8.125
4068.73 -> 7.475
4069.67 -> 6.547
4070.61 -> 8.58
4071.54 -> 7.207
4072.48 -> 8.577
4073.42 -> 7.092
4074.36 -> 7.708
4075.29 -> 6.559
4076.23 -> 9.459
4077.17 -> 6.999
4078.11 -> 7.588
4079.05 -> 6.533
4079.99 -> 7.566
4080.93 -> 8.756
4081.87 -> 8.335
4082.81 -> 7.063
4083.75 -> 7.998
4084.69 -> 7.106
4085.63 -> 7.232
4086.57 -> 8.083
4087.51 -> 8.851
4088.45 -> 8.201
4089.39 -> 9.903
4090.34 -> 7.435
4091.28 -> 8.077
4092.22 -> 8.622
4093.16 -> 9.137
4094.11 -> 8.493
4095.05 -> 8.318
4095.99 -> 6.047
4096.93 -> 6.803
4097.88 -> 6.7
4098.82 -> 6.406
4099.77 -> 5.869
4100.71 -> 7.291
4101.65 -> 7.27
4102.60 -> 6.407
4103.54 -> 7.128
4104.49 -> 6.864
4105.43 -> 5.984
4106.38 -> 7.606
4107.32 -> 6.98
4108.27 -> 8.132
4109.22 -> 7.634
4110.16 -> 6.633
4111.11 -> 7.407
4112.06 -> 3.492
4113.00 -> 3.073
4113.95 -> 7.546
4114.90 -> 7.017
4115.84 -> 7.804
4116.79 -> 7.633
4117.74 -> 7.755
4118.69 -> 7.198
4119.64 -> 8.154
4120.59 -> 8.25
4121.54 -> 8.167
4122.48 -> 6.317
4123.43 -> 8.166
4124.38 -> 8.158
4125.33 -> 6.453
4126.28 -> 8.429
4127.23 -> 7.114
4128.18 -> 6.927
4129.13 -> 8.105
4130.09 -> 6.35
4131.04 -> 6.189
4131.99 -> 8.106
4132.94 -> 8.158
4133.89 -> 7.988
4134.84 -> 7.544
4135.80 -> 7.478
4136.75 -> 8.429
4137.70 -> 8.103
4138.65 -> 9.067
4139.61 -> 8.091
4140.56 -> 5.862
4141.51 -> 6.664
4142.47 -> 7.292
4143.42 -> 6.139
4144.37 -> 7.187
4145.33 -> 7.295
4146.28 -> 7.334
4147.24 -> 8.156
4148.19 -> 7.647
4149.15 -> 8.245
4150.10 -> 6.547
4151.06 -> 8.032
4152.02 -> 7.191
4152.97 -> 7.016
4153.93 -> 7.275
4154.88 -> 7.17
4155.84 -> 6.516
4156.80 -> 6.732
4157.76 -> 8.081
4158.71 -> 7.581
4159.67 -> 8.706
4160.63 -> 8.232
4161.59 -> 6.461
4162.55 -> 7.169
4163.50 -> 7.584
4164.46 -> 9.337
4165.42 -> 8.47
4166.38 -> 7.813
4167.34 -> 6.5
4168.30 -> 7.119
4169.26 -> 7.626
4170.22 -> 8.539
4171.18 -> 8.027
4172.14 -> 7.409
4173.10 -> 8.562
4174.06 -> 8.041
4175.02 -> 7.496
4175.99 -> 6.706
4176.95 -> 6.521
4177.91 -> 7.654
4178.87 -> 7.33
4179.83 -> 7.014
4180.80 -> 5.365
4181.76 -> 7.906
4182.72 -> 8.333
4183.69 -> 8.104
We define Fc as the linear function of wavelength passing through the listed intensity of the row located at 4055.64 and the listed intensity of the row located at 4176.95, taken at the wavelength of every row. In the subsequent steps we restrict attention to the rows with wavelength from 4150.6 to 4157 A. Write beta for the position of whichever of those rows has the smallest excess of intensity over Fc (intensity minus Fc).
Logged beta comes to 4155.84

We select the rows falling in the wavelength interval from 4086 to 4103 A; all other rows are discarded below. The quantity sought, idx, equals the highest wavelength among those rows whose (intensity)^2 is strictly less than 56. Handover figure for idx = 4102.60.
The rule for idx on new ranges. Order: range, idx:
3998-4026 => 4017.53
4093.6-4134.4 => 4131.04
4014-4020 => 4017.53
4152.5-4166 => 4162.55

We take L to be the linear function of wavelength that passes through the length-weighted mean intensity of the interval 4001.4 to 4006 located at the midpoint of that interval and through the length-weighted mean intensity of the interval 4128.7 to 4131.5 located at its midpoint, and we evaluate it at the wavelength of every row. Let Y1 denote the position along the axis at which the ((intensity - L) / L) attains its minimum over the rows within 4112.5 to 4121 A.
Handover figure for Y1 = 4113.00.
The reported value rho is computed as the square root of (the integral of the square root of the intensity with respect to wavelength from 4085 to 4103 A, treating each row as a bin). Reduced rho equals 7.04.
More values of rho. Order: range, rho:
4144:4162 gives 7.00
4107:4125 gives 6.91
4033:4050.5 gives 6.93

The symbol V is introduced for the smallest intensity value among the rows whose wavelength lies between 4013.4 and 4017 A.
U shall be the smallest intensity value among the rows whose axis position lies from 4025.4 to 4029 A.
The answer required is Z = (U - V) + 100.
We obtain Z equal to 100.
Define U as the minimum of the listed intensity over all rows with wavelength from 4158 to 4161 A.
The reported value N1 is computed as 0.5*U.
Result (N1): 3.8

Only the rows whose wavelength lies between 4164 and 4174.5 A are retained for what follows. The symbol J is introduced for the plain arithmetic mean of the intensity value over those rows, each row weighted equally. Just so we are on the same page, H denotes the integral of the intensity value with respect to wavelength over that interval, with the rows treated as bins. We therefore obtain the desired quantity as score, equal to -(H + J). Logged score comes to -91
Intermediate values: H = 83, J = 7.95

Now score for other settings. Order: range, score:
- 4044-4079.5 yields -270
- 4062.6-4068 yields -47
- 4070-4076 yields -54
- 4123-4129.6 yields -58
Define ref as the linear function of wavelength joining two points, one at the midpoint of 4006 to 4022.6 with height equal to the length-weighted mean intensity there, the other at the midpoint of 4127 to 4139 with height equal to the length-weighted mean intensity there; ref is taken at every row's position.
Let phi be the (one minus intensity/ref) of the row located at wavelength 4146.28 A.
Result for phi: 0.03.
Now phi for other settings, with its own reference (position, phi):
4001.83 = -0.04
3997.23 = 0.30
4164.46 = -0.24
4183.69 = -0.09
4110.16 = 0.15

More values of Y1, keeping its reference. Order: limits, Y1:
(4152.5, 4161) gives 4155.84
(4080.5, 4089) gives 4082.81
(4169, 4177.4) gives 4176.95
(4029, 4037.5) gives 4031.43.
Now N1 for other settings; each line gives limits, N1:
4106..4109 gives 3.5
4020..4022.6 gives 4.2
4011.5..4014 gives 3.9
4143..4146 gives 3.1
